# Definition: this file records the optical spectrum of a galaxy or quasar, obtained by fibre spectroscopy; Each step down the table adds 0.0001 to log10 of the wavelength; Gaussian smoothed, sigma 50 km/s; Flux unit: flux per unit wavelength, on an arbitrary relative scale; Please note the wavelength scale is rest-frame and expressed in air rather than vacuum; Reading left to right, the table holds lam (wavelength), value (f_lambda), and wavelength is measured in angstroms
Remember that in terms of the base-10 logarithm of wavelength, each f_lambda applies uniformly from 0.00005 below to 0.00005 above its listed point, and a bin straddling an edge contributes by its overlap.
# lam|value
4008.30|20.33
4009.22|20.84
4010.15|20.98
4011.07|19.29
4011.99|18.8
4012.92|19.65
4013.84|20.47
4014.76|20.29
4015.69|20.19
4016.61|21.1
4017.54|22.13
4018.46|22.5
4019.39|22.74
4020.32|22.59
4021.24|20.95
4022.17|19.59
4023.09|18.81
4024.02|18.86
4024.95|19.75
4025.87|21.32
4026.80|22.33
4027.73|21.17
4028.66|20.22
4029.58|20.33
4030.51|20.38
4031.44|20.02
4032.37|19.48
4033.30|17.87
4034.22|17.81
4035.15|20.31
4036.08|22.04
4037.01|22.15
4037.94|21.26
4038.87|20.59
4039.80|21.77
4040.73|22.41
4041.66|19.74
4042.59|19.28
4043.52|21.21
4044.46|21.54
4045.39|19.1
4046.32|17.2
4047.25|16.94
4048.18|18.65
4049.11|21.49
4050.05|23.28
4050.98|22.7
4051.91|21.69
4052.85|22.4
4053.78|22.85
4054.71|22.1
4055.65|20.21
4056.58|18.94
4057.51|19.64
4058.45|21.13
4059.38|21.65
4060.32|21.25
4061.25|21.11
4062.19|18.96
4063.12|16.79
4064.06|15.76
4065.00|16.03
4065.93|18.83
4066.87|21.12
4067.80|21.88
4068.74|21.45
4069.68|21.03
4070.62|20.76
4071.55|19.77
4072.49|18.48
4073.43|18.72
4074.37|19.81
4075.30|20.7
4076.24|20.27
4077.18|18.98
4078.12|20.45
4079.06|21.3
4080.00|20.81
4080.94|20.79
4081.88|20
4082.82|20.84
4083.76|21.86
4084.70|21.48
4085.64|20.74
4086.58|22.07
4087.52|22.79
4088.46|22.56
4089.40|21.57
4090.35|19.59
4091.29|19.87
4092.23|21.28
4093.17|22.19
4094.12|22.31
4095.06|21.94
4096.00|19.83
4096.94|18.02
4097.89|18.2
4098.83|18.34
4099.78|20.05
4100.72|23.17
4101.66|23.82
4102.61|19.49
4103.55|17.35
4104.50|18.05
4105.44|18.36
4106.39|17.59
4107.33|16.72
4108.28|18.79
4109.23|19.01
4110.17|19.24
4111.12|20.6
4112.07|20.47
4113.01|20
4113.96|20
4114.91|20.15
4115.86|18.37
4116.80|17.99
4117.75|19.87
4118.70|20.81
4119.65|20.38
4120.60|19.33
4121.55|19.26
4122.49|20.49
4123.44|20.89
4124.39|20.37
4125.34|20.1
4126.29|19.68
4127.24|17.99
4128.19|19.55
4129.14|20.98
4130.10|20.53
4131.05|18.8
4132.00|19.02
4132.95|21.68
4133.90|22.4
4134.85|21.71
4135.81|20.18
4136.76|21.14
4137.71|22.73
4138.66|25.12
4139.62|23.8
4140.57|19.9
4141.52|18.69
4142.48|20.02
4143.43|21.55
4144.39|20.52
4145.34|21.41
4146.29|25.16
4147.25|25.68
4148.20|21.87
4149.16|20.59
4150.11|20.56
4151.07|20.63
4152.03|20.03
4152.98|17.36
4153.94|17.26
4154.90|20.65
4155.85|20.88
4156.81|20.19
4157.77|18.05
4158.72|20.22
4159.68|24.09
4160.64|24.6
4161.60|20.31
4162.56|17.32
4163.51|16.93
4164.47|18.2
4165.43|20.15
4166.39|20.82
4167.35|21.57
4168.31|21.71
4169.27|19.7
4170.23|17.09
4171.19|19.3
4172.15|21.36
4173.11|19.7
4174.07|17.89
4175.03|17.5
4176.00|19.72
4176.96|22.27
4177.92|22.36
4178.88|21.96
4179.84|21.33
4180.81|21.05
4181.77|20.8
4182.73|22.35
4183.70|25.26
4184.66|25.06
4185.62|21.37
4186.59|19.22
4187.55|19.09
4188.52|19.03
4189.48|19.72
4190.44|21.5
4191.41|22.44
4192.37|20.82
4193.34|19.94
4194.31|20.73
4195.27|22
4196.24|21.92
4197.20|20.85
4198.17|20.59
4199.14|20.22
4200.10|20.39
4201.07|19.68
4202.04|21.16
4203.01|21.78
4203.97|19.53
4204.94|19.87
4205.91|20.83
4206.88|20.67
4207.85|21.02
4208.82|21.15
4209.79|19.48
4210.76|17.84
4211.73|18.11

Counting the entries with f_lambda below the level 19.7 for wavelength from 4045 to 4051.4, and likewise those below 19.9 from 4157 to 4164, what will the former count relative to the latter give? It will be 1.3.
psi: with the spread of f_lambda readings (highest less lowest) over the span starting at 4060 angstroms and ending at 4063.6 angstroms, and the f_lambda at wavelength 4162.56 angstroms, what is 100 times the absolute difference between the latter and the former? 1286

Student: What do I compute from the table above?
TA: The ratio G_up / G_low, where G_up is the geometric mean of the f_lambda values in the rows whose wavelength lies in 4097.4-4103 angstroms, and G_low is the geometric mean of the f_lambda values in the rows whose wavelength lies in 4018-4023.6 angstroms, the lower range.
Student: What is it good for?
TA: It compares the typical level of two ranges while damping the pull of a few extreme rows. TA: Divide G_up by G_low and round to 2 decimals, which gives 0.96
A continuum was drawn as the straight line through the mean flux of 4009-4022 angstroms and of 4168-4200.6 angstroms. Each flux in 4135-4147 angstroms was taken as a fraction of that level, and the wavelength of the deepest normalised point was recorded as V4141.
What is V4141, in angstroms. 4141.52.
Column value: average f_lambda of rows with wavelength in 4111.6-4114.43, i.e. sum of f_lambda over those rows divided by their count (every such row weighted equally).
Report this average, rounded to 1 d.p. 20.2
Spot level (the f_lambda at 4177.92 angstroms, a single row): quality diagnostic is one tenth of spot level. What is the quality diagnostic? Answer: 2.24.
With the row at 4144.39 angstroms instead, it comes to 2.05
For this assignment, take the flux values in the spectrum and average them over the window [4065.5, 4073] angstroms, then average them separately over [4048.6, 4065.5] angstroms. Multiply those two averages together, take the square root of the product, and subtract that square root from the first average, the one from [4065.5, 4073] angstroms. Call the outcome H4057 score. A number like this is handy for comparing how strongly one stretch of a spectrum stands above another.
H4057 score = -0.01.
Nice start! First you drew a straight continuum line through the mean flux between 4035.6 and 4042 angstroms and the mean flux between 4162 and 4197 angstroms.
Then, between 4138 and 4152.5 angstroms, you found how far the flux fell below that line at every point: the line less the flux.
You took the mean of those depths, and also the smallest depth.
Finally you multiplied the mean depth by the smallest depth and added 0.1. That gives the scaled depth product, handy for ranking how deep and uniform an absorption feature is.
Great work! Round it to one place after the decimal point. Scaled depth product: 4.8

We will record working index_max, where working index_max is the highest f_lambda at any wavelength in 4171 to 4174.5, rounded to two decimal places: 21.36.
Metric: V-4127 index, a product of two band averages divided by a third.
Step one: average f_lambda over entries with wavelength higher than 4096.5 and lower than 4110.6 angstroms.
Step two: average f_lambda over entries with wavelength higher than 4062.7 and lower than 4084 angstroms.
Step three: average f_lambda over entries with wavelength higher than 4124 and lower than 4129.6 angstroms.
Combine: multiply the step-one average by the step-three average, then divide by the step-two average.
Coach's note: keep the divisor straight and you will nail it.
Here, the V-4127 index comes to 19.0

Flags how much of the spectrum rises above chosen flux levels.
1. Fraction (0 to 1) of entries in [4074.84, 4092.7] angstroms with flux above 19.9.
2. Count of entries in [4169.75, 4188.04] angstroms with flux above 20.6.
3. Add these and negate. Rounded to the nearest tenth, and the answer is -11.8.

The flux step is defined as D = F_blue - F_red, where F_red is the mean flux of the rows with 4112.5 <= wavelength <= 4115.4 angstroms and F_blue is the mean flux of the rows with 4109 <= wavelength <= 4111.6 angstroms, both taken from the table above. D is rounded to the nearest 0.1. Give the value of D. -0.4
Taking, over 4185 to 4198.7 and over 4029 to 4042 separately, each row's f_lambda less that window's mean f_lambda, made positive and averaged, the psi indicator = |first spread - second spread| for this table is 0.2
